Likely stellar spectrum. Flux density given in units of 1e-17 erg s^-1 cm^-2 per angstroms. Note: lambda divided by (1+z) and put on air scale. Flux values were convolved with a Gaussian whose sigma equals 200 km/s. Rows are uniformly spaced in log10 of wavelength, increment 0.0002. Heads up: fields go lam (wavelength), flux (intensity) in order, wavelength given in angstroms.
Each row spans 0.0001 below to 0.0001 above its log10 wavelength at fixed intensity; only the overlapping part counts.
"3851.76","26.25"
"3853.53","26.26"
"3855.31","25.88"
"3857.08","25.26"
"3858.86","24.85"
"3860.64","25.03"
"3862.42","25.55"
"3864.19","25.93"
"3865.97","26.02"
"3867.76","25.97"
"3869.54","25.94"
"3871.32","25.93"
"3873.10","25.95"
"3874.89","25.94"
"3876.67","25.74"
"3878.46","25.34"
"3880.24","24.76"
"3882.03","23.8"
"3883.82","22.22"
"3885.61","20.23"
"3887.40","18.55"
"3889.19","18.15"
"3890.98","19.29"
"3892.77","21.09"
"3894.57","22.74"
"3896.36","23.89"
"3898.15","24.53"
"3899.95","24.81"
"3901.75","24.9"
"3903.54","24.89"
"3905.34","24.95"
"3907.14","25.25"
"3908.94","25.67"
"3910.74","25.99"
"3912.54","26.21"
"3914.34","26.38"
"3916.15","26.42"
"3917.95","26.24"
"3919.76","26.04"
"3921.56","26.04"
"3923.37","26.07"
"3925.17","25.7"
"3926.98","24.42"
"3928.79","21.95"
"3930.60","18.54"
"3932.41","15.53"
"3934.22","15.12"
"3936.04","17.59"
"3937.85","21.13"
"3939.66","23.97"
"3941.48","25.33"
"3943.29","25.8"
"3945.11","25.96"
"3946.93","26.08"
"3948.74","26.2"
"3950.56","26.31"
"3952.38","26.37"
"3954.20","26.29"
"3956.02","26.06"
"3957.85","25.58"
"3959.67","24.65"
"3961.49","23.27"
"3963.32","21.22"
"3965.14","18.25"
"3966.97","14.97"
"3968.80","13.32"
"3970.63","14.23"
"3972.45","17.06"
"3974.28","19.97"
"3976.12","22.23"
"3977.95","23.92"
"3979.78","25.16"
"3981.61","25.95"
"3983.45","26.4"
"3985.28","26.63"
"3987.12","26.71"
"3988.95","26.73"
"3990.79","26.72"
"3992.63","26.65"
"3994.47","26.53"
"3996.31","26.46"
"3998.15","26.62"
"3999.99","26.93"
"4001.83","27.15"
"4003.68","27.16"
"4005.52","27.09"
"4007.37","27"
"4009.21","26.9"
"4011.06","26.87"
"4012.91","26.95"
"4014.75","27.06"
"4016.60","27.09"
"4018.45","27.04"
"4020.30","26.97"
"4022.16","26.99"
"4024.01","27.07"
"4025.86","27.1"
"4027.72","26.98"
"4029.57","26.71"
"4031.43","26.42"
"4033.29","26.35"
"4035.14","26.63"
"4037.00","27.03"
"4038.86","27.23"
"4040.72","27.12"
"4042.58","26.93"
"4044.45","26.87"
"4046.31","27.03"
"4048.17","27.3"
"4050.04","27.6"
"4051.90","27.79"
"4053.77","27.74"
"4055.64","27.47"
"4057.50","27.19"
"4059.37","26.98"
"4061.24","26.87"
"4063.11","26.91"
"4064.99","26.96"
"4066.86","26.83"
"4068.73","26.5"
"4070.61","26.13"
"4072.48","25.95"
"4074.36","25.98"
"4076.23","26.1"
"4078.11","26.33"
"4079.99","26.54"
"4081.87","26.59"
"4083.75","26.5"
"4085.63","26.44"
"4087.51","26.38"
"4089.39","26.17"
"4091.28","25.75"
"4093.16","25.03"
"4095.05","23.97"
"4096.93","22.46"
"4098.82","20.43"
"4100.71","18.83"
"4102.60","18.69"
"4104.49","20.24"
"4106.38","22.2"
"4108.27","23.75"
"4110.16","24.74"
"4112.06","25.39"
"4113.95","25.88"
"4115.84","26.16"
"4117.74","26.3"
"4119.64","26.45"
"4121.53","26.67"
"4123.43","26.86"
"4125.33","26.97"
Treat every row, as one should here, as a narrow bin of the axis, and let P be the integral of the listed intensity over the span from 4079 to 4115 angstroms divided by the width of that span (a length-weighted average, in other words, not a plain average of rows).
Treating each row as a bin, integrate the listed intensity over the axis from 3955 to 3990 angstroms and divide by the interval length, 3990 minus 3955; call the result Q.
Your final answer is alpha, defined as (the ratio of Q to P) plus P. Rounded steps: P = 24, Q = 22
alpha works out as 24.9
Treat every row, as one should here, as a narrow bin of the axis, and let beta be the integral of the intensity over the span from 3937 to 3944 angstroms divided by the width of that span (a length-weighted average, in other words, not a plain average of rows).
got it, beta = 24.0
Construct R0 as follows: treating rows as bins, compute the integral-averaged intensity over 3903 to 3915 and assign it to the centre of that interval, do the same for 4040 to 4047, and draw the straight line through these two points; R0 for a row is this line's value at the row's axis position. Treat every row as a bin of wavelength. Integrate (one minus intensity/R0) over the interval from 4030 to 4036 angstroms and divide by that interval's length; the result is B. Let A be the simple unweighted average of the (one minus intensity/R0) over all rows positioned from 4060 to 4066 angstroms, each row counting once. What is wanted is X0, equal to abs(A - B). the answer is 0.00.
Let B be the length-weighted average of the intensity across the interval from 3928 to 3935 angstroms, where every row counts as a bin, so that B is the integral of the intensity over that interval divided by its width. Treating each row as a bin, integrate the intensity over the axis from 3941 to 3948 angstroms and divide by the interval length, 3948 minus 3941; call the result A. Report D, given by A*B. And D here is 459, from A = 25.9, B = 17.8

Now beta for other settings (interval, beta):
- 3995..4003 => 26.8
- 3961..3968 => 19.1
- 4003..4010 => 27.1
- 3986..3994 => 26.7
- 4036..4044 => 27.0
